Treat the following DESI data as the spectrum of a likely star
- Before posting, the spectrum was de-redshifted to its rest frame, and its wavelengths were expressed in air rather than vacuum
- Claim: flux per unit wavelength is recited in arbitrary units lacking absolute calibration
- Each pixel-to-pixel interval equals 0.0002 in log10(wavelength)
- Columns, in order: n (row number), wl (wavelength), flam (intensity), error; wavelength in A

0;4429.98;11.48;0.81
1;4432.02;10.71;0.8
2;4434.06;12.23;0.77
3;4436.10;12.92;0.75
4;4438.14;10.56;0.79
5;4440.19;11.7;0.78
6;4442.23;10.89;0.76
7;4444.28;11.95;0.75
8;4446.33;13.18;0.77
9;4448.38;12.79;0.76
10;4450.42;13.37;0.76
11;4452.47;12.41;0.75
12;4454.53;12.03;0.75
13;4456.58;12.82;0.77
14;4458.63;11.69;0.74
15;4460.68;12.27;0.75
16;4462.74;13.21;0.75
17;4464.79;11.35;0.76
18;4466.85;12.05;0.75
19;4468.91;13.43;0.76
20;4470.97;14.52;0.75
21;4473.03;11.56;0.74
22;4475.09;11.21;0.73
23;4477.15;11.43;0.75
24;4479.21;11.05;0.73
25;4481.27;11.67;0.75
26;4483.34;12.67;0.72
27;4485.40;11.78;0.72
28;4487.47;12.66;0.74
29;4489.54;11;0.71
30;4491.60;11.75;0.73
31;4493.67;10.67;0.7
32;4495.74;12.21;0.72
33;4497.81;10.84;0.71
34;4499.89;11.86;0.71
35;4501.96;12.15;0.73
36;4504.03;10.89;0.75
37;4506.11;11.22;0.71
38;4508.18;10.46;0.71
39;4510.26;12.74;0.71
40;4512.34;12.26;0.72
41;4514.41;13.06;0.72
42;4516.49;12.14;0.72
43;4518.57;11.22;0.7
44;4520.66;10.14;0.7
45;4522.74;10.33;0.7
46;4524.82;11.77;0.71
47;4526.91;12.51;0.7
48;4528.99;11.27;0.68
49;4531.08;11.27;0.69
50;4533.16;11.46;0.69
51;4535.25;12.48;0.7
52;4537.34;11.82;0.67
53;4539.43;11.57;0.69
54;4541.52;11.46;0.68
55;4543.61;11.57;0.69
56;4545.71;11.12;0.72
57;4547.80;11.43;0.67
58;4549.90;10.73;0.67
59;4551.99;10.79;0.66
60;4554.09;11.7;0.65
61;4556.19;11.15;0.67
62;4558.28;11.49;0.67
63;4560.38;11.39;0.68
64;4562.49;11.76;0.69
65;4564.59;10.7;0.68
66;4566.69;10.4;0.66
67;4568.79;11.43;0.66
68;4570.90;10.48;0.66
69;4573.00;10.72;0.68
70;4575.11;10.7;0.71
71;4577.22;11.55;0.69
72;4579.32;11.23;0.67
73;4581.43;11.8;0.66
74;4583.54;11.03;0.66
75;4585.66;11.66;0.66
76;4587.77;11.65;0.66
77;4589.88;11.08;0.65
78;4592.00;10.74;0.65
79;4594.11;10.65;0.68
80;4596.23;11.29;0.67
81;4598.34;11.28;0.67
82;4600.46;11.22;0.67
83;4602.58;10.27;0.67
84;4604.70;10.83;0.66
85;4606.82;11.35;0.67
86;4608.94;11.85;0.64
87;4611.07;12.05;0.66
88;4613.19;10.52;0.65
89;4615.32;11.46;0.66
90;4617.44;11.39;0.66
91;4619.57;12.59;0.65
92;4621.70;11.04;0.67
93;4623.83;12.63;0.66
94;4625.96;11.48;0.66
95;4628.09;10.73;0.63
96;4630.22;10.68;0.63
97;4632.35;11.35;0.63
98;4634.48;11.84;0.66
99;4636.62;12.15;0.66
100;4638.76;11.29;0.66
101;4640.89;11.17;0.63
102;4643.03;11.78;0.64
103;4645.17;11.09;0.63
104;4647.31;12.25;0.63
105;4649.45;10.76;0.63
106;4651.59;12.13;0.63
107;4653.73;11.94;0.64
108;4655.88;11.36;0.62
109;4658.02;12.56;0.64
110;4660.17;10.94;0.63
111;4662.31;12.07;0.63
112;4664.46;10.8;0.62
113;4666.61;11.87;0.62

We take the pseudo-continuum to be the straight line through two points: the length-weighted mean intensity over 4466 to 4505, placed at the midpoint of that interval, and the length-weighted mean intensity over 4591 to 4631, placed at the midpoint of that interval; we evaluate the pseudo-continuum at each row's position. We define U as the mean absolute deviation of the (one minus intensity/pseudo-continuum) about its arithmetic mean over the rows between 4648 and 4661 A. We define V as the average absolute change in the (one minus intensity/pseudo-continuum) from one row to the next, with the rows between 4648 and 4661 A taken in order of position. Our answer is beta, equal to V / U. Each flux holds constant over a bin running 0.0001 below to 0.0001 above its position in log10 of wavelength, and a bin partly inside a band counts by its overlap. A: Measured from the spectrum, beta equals 1.7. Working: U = 0.054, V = 0.089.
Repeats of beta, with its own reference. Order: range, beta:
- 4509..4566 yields 1.2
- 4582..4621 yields 1.2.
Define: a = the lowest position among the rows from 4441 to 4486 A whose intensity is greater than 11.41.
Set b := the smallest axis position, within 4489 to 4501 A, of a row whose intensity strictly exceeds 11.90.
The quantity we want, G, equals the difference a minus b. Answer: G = -51.5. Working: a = 4444.28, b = 4495.74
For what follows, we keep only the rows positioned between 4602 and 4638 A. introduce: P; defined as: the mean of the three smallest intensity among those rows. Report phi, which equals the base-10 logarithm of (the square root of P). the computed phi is 0.510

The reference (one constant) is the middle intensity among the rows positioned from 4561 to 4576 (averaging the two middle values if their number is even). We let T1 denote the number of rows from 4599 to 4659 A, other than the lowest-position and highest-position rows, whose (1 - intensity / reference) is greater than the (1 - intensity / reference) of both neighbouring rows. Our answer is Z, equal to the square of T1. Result 81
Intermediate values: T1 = 9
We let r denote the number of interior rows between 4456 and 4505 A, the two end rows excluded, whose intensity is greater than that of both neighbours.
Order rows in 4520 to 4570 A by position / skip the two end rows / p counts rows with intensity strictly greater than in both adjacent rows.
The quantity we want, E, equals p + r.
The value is 15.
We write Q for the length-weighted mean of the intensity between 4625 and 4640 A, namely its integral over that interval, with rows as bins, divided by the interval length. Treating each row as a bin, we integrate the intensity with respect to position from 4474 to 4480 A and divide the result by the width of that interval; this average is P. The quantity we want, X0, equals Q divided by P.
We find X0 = 1.01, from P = 11.2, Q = 11.4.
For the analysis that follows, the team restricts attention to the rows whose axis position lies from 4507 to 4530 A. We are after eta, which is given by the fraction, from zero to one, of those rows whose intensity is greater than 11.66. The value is 0.55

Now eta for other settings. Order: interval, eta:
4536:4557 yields 0.20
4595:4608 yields 0.00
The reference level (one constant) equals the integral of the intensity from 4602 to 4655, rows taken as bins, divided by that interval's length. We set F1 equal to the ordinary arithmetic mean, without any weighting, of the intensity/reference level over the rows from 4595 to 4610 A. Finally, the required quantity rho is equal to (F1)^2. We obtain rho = 0.95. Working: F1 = 0.97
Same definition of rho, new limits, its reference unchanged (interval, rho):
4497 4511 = 1.00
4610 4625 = 1.03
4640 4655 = 1.02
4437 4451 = 1.11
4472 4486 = 1.03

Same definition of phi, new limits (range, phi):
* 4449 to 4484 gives 0.525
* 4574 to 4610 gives 0.511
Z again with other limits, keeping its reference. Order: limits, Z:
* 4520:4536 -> 0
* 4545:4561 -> 4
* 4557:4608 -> 64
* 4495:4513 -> 9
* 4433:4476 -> 36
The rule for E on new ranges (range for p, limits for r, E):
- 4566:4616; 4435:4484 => 14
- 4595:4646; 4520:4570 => 13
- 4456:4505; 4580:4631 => 14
